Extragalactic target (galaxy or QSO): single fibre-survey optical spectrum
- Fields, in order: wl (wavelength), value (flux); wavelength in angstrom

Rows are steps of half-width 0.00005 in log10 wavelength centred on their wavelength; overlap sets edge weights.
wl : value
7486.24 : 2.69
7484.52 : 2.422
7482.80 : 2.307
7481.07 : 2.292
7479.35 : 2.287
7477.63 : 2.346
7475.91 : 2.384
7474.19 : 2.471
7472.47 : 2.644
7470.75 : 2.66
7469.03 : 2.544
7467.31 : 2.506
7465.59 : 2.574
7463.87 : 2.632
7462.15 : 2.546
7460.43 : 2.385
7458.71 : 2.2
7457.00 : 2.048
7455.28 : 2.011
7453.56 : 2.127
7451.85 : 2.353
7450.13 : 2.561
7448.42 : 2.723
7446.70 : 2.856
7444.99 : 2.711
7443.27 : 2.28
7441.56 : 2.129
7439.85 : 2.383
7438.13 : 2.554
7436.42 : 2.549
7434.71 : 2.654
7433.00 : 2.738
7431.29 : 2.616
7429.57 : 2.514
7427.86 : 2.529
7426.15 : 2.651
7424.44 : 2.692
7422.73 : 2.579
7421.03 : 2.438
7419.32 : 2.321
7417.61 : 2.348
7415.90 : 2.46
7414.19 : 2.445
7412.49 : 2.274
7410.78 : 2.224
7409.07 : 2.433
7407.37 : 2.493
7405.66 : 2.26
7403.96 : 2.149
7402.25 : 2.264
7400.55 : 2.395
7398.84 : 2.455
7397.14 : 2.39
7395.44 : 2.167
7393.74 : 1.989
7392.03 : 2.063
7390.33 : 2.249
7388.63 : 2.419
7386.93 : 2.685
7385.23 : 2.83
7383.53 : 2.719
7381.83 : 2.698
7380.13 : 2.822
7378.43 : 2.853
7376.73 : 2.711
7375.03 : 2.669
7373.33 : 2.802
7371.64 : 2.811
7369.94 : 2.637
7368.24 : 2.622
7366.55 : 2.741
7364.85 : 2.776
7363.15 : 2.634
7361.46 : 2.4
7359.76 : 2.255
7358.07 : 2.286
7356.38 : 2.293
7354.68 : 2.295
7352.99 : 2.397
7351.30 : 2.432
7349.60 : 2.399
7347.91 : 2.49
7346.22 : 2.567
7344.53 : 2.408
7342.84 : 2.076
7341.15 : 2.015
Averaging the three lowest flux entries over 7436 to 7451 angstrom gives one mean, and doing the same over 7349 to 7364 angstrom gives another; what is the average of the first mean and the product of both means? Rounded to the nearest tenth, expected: 3.7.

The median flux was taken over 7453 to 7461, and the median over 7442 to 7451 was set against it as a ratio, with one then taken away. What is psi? 0.27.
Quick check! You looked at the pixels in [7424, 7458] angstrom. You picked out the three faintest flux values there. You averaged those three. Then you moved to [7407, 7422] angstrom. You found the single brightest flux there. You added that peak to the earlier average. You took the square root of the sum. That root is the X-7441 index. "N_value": 2.13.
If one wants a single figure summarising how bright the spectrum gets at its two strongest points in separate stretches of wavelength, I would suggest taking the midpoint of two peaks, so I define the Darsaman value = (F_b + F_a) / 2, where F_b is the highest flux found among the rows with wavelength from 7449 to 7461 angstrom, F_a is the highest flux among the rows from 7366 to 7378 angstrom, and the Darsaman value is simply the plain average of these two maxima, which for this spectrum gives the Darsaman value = 2.686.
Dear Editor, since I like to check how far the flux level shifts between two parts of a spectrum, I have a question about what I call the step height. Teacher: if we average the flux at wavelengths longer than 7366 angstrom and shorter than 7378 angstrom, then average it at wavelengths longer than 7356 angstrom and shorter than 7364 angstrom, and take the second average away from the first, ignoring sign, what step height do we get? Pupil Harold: 0.34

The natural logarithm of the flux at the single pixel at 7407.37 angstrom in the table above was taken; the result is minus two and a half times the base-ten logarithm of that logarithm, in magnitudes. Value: 0.10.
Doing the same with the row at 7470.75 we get 0.02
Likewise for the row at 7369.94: 0.03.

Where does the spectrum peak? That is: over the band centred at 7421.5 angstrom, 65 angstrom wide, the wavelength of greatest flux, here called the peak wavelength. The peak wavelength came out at 7446.70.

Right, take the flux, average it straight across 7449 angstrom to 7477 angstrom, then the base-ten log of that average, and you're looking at 0.383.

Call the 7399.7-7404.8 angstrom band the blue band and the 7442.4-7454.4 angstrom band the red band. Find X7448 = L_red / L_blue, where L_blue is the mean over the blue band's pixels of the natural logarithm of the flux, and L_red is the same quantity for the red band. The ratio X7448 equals 1.12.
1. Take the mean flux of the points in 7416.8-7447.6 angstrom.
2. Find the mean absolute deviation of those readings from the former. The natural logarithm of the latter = -1.9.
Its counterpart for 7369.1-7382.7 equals -2.6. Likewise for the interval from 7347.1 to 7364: -2.5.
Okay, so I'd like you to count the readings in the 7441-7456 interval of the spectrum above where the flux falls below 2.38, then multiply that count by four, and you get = 20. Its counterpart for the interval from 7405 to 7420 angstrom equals 20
